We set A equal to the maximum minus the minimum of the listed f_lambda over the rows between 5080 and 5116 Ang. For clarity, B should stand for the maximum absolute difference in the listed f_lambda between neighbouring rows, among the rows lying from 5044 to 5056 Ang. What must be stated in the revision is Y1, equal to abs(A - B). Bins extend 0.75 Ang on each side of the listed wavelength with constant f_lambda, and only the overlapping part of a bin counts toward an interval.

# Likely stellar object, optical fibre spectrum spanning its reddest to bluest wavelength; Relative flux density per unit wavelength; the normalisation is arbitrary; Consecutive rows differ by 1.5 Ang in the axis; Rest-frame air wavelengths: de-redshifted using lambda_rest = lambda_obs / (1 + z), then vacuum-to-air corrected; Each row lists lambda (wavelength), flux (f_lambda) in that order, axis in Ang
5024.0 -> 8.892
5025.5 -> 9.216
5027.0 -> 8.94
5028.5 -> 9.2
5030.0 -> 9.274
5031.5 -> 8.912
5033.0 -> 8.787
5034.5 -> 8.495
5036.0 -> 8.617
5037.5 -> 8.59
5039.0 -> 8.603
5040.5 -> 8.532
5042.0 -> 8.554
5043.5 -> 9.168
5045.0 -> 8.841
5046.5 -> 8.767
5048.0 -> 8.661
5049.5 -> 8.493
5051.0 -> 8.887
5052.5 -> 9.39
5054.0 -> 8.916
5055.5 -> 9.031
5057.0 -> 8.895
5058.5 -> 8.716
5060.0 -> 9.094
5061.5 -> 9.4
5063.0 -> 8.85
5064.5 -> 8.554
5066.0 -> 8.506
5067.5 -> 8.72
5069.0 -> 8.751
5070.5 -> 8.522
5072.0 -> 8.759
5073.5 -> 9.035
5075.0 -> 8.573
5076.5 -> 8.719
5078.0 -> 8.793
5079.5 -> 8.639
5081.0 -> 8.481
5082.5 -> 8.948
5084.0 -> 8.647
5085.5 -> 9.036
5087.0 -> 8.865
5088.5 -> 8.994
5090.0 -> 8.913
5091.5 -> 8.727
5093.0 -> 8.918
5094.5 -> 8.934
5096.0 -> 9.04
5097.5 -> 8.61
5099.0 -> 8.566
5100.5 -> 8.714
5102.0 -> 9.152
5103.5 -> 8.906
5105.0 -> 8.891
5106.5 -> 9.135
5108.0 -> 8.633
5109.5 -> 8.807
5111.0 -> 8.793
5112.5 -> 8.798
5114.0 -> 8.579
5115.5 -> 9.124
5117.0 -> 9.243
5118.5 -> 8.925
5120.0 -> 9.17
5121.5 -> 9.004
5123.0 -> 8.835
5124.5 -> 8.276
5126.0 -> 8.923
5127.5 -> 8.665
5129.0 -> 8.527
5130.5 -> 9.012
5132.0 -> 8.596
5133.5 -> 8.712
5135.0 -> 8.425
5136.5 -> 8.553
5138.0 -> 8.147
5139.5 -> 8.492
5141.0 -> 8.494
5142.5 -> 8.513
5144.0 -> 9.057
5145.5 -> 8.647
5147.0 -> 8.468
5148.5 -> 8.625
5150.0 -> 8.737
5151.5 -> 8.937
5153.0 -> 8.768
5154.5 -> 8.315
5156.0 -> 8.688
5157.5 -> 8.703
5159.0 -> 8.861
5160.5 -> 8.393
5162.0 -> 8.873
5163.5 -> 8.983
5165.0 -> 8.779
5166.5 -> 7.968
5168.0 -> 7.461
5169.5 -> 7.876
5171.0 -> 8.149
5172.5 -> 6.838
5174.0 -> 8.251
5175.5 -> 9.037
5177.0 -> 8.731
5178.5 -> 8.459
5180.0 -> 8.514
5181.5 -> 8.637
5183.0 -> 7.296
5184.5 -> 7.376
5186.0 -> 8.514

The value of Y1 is 0.17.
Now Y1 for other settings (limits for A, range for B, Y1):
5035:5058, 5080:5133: 0.25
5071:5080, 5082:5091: 0.07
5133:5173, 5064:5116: 1.67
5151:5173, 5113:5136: 1.50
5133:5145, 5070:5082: 0.45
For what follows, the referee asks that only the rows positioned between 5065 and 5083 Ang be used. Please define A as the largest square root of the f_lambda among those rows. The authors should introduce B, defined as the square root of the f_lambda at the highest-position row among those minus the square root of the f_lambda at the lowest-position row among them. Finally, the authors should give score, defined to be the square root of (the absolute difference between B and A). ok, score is 1.71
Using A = 3.01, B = 0.07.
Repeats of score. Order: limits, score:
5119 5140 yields 1.77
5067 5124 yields 1.74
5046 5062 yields 1.72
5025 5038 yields 1.77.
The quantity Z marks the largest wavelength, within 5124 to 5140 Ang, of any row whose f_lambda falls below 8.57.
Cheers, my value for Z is 5139.5 Ang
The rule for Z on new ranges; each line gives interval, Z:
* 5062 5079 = 5070.5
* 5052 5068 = 5066.0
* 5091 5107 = 5099.0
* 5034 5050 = 5049.5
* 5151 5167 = 5166.5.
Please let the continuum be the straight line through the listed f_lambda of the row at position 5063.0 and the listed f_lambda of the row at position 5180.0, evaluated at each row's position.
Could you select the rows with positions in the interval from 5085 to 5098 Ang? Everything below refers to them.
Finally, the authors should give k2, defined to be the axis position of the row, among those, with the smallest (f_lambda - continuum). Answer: 5097.5 Ang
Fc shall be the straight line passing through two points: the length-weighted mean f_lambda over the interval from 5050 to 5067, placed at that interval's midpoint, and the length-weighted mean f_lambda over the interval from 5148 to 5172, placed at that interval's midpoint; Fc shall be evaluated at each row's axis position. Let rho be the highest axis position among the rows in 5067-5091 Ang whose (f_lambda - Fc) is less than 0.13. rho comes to 5090.0 Ang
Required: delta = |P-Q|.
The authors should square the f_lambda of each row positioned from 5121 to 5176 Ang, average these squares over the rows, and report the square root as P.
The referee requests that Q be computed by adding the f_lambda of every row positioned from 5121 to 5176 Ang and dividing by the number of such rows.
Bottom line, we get 0.0117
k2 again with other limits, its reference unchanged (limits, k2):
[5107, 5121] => 5114.0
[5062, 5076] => 5066.0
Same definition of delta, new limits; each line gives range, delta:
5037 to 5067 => 0.0042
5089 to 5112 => 0.0017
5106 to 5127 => 0.0036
